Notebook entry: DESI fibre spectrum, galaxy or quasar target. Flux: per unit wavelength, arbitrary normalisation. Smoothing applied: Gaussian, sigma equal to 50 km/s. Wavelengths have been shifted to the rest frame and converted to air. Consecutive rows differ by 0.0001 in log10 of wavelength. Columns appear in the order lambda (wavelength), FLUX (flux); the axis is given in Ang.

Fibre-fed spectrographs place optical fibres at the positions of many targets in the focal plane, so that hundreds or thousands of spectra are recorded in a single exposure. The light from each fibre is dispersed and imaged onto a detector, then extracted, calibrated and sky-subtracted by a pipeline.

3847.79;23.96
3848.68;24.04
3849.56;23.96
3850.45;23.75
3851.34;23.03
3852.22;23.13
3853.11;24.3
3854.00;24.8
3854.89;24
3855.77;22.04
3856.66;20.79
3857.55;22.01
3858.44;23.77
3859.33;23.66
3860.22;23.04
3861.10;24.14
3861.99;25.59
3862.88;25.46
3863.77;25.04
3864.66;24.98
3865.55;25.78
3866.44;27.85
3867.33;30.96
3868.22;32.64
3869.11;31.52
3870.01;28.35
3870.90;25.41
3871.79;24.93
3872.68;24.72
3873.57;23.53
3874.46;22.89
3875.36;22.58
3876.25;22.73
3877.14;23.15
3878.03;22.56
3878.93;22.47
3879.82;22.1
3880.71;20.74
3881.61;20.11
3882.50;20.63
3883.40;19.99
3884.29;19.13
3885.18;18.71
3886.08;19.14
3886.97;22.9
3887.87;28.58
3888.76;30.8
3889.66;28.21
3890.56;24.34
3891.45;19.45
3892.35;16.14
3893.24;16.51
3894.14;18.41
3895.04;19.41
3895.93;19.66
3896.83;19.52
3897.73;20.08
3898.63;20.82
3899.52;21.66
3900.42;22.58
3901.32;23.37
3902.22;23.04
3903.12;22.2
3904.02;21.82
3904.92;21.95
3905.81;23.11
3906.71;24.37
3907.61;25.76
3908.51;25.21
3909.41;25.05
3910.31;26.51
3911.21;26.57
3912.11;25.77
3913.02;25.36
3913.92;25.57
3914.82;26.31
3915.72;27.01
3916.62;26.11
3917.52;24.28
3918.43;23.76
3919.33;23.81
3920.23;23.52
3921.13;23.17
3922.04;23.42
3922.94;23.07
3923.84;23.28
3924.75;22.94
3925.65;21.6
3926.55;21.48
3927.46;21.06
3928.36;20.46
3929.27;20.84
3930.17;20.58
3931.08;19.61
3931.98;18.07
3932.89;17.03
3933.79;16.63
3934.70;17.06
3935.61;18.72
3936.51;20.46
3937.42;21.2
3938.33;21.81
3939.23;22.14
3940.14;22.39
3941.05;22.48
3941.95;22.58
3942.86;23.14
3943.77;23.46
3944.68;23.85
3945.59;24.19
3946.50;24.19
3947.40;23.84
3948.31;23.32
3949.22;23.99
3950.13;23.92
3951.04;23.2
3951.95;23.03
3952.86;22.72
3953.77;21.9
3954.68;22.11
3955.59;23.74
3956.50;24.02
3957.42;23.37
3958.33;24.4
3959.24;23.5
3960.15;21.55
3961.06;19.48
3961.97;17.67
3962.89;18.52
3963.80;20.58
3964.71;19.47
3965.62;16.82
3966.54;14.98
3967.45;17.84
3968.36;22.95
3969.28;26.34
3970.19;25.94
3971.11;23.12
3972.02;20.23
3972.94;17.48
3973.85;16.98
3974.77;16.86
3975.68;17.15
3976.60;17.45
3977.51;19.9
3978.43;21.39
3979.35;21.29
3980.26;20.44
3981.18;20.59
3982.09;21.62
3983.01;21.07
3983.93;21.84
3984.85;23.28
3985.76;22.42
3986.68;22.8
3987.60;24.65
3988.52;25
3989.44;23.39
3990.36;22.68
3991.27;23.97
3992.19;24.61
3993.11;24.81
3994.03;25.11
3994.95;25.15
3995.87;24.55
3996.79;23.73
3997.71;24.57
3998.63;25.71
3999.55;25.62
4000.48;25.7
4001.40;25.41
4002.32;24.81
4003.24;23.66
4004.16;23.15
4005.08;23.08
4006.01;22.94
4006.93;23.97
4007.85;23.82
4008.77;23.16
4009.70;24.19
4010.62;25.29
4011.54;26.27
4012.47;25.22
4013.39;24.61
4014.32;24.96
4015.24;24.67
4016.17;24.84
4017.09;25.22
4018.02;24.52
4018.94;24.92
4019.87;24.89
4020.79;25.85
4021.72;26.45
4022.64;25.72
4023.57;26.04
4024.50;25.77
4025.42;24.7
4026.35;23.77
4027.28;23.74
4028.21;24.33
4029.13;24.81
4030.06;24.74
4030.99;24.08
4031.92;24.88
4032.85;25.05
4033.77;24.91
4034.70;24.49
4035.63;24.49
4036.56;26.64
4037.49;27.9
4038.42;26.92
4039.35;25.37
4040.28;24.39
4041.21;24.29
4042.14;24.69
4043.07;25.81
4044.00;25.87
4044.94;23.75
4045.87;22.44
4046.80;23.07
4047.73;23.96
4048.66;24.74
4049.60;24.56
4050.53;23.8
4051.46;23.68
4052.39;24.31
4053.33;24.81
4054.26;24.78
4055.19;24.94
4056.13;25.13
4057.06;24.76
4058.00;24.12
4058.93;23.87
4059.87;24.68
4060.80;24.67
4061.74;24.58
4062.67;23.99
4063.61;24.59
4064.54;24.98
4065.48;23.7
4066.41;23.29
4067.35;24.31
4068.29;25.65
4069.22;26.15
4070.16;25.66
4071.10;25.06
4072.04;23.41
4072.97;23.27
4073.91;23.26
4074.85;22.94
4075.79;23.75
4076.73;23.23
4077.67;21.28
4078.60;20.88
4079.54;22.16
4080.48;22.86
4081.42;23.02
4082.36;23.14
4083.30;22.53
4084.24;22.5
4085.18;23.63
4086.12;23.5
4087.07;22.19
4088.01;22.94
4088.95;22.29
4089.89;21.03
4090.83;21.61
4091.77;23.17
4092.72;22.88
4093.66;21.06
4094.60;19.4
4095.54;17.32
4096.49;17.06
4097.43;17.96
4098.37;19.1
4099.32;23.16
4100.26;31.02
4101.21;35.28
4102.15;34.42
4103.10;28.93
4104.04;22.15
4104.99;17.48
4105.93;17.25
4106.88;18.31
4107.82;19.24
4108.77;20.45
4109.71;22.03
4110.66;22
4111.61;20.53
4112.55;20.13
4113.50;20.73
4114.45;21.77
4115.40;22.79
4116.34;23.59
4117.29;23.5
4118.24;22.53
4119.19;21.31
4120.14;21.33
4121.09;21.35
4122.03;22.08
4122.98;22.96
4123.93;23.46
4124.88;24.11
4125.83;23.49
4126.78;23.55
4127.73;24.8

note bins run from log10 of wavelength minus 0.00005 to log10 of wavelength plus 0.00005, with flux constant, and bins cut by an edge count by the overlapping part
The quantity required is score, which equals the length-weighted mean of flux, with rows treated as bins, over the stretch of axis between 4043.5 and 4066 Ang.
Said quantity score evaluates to 24.3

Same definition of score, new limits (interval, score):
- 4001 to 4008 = 23.9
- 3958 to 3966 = 20.2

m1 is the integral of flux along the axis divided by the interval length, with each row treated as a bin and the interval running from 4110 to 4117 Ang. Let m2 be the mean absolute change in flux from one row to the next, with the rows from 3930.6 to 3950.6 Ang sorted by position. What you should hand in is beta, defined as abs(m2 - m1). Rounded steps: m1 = 21.7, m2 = 0.6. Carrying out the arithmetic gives 21.1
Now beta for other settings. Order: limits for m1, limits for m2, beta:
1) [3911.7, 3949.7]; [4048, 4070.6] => 22.0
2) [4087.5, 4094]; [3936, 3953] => 21.8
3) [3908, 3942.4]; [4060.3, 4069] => 21.8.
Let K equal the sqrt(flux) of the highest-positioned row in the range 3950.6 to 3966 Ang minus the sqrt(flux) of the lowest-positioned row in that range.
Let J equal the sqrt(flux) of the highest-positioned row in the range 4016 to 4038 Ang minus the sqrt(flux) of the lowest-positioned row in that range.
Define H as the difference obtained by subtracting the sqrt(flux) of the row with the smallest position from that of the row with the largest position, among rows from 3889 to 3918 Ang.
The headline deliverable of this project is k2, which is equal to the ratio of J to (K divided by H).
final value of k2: 0.16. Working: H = -0.38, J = 0.30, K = -0.7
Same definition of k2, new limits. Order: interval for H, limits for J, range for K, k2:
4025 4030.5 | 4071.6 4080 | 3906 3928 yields 0.00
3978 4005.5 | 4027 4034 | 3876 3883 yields -0.09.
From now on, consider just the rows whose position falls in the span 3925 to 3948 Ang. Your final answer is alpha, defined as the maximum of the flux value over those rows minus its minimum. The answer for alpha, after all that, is 7.6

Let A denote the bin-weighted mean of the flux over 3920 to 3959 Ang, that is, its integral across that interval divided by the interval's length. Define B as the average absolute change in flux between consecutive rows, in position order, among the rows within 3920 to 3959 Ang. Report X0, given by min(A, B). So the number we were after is 0.56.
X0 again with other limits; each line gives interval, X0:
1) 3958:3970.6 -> 2.08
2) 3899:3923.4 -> 0.65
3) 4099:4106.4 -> 4.31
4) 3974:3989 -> 0.86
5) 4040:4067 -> 0.55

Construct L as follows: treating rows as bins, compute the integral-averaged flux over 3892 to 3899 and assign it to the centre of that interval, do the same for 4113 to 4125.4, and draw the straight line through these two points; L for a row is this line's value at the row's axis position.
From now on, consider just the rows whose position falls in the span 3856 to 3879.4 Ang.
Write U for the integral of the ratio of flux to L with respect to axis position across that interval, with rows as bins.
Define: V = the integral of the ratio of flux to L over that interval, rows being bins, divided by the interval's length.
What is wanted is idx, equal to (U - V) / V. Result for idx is 22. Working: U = 32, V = 1.36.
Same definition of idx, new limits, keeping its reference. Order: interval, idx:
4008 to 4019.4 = 10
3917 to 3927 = 9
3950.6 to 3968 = 16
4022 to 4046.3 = 23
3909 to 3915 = 5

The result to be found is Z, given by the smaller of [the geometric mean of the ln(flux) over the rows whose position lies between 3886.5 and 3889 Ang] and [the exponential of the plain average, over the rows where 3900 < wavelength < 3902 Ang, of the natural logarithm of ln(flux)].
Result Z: 3.13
